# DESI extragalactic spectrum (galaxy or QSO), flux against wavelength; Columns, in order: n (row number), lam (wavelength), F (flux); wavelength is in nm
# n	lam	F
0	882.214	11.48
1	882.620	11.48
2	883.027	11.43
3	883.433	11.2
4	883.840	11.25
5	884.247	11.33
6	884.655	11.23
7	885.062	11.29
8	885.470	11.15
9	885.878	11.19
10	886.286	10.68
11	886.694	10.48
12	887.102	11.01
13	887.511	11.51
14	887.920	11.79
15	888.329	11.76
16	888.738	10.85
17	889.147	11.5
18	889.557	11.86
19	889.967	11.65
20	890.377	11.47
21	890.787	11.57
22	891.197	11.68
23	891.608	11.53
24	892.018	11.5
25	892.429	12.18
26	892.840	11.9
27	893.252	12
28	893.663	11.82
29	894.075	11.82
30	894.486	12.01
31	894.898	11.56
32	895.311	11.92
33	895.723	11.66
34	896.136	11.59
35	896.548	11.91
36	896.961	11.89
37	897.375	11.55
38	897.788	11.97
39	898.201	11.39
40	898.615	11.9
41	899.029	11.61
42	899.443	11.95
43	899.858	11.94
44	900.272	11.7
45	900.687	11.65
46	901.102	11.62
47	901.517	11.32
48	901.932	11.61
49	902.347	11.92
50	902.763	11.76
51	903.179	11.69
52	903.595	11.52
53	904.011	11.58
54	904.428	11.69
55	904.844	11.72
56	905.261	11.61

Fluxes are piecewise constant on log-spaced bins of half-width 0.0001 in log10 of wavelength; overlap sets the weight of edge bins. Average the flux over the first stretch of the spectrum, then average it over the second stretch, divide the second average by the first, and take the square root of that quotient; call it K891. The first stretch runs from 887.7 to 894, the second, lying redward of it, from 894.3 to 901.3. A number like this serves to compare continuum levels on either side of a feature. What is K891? 1.00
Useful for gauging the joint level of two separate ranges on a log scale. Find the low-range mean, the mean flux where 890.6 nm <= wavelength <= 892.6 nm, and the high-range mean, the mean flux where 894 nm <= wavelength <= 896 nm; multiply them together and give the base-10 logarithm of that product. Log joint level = 2.14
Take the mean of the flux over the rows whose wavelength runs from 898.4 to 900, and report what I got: 11.8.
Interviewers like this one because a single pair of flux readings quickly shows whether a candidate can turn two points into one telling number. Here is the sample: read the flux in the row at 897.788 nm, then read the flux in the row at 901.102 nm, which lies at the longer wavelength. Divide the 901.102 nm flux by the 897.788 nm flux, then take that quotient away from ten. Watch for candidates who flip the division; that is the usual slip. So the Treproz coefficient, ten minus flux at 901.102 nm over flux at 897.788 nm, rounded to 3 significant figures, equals 9.03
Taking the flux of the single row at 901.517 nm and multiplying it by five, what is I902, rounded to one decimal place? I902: 56.6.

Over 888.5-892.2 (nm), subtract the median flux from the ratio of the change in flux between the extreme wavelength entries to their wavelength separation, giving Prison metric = -11.3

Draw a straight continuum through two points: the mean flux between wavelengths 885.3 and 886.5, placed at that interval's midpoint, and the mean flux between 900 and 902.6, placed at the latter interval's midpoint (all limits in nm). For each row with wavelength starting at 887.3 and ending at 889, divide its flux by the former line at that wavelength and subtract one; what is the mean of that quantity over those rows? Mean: 0.034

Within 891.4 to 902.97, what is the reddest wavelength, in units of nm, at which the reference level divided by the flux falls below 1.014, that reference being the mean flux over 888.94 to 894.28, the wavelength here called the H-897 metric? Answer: 902.763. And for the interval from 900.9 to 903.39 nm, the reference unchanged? 903.179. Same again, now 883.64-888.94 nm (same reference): 888.329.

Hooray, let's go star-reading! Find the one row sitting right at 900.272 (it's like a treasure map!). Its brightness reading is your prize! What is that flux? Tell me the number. 11.7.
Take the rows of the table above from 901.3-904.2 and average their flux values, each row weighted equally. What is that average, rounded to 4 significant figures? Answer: 11.63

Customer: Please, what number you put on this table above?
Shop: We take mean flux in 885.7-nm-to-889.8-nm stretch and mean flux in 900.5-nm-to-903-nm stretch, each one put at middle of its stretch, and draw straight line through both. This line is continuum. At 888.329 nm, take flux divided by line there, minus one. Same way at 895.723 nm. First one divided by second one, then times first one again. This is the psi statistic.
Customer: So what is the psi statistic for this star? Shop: 0.12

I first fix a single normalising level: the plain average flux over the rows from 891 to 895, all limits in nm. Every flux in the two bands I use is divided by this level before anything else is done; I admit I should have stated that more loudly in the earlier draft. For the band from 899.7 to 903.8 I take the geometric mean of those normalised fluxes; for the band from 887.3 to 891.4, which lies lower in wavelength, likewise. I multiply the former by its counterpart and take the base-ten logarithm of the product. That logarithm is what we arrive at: -0.014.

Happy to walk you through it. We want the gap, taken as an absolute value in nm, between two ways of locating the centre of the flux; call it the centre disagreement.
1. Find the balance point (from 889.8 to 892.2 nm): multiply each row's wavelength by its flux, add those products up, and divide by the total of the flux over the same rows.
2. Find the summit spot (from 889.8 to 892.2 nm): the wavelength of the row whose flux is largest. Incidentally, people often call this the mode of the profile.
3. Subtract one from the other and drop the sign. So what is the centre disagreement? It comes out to 0.21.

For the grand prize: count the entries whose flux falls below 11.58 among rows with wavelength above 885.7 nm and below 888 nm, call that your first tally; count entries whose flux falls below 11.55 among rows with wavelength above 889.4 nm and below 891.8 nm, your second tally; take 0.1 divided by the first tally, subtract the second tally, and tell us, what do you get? -2.0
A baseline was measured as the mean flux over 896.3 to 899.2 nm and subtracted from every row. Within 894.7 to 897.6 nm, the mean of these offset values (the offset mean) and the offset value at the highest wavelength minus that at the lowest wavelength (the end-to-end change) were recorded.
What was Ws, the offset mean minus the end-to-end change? 0.0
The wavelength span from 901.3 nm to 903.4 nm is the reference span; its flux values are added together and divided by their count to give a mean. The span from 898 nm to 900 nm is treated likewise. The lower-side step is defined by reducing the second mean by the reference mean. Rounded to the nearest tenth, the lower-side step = 0.1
